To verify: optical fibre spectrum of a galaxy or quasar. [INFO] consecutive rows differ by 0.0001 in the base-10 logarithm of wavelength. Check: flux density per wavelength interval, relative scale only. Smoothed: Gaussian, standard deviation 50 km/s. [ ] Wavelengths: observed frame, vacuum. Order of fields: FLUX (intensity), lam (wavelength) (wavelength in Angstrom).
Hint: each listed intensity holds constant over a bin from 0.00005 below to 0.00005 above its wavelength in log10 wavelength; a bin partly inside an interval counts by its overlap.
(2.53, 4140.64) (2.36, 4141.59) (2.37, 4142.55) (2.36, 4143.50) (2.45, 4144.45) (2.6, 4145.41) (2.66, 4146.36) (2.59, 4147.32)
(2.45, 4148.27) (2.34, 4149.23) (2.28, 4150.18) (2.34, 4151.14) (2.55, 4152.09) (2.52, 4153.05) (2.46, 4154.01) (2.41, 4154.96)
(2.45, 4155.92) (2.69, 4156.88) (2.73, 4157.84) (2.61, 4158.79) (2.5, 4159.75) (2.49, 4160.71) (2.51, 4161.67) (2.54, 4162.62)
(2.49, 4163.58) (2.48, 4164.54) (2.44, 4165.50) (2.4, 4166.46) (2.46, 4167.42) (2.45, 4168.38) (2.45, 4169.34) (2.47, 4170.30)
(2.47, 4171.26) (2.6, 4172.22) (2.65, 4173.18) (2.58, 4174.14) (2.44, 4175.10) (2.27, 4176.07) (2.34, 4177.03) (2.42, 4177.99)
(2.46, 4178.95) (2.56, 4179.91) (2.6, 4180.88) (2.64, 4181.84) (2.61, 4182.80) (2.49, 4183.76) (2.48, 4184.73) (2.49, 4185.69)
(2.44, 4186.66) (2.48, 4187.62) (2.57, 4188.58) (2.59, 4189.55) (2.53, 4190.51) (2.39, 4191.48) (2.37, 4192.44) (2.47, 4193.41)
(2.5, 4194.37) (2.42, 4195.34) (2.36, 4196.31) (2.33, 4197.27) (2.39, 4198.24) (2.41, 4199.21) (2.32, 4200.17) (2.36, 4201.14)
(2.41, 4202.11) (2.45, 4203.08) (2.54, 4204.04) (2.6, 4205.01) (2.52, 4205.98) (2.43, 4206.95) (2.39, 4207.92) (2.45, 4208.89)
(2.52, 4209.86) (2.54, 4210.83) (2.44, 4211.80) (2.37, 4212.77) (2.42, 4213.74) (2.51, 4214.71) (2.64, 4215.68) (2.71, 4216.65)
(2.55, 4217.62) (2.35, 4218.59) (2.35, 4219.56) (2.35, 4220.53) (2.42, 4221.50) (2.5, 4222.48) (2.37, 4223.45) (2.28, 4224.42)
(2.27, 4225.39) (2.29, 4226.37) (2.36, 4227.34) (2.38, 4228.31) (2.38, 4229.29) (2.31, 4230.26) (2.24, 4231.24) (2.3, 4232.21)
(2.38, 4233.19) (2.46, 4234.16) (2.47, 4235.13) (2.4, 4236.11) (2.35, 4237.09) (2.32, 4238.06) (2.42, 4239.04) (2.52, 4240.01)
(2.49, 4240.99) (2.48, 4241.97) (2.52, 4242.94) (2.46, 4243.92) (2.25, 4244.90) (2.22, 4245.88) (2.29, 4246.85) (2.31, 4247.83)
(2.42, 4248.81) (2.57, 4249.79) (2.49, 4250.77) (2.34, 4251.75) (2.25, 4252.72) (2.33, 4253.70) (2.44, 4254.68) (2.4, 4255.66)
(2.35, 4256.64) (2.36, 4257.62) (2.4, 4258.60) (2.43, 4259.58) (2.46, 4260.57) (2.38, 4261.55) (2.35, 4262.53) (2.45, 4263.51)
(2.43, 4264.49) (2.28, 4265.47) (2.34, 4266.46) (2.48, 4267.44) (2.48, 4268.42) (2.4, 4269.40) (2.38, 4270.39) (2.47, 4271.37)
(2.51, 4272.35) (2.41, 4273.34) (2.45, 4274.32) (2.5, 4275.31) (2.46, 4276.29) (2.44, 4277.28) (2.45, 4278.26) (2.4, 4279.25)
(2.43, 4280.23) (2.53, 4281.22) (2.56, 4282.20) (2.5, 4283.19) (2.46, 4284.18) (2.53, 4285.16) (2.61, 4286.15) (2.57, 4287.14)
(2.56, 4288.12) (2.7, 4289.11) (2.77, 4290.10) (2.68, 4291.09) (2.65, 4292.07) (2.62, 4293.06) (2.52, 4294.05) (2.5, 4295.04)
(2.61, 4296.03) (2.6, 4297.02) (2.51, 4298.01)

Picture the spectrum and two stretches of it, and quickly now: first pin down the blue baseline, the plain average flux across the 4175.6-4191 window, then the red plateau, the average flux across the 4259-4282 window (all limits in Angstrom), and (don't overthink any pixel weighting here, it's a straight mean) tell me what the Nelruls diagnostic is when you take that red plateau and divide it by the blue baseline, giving 0.97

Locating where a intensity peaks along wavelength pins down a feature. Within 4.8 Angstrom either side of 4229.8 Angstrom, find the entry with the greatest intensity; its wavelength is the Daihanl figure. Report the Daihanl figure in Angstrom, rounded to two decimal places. 4234.16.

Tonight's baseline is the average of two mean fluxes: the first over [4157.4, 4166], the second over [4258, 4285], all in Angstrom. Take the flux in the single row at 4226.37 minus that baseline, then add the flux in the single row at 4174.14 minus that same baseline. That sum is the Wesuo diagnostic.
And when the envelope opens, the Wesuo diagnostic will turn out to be -0.10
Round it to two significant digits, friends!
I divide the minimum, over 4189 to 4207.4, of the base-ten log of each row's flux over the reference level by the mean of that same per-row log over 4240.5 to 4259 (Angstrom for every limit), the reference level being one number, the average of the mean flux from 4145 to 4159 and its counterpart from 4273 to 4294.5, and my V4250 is 1.5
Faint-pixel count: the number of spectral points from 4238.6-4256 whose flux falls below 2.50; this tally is 15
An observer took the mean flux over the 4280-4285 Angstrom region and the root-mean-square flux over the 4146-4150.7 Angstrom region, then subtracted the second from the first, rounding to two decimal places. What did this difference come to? 0.03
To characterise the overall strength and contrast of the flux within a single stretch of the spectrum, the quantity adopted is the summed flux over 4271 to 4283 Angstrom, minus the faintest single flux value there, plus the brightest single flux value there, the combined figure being 29.8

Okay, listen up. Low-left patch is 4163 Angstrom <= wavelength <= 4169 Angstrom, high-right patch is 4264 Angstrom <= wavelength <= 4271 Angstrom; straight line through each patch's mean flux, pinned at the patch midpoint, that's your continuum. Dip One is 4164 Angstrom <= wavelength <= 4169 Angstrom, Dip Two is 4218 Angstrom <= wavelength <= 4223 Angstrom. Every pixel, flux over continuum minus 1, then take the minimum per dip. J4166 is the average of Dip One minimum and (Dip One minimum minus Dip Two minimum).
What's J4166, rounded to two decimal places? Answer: -0.01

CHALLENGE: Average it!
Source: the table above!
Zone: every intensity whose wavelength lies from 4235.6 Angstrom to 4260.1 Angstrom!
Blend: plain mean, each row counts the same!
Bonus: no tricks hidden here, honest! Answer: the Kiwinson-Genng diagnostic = 2.39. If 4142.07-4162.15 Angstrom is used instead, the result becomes 2.49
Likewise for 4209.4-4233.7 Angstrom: 2.41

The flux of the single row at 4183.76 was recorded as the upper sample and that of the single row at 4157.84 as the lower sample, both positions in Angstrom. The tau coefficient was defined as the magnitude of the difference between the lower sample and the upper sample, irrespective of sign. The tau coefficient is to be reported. 0.24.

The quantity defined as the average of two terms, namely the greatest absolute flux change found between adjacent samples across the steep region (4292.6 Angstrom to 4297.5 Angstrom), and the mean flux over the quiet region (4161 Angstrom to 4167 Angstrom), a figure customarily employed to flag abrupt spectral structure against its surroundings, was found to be 1.29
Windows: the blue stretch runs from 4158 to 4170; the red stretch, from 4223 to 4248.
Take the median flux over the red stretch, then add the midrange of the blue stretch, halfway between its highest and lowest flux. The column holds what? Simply 4.87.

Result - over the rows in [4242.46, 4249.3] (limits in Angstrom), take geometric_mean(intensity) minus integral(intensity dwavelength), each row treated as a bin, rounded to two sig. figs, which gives -14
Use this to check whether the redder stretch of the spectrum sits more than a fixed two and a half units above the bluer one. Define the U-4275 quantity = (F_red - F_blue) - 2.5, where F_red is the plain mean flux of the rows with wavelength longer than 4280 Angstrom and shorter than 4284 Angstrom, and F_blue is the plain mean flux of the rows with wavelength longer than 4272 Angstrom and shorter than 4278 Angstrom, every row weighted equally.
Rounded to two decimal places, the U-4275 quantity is -2.46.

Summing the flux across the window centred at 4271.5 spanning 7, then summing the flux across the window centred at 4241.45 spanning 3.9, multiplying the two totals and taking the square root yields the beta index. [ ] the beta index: 13.1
